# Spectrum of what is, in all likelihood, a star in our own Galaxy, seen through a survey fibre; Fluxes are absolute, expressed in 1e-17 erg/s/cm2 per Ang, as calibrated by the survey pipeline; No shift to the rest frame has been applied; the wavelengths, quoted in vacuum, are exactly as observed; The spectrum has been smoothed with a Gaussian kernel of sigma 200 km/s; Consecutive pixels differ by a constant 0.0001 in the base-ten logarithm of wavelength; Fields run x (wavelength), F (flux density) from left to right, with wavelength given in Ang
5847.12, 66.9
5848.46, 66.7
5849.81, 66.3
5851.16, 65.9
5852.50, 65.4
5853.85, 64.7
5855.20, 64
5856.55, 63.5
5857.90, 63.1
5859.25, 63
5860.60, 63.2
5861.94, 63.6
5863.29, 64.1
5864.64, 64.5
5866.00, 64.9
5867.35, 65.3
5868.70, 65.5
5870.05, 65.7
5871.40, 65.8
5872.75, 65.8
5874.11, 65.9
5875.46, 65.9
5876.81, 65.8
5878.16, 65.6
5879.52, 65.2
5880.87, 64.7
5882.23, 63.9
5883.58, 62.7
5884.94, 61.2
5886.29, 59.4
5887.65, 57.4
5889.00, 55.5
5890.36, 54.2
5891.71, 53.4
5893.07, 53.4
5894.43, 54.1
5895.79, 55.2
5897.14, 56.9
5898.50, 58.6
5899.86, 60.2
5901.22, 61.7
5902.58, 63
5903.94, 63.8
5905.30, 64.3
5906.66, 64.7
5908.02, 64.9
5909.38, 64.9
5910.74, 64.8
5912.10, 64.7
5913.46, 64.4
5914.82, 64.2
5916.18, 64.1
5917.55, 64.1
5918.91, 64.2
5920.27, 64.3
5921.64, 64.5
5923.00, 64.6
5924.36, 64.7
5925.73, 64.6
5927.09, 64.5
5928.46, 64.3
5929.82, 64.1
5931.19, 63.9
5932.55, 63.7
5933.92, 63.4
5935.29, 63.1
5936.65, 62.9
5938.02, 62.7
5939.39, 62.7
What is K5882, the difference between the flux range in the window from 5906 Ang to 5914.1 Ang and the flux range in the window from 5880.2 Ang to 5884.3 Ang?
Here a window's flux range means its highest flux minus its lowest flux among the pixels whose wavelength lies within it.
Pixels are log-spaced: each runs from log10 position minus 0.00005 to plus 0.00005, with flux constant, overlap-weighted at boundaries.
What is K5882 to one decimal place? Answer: -1.5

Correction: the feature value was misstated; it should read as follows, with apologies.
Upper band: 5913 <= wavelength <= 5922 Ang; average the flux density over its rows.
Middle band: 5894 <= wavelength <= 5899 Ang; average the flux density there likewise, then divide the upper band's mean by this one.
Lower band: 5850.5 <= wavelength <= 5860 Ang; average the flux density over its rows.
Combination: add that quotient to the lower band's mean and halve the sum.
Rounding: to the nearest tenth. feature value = 32.7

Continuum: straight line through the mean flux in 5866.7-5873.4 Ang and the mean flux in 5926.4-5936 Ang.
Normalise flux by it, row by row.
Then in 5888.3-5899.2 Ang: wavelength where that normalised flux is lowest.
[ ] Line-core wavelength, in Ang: 5891.71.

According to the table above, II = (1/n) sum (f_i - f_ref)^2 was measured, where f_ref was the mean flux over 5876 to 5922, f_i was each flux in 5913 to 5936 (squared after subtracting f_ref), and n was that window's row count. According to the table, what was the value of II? 6.8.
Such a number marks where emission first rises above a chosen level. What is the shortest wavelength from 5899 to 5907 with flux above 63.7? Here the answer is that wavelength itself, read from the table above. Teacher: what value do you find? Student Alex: 5903.94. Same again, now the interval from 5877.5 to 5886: 5878.16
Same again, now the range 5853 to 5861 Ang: 5853.85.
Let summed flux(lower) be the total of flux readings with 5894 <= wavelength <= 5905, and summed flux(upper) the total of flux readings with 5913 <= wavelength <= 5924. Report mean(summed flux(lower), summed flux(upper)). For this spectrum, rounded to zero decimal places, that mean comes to 494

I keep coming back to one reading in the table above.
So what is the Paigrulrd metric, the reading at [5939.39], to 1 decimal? 62.7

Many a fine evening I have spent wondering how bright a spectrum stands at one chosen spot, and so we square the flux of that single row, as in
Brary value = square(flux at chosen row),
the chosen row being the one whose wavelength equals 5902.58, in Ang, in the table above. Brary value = 3969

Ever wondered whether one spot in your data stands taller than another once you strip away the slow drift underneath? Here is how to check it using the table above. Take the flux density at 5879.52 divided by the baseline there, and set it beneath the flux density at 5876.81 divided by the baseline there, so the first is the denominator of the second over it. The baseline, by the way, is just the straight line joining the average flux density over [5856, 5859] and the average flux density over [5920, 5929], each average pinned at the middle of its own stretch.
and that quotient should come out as 1.01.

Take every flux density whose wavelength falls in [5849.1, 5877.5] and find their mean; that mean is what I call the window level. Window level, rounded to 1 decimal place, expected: 64.9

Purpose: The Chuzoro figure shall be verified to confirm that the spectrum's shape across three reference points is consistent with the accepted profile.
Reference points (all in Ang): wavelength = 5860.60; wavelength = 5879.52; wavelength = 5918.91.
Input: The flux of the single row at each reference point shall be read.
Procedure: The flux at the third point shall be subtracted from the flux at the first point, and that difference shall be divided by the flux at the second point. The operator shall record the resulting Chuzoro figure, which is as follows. -0.015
